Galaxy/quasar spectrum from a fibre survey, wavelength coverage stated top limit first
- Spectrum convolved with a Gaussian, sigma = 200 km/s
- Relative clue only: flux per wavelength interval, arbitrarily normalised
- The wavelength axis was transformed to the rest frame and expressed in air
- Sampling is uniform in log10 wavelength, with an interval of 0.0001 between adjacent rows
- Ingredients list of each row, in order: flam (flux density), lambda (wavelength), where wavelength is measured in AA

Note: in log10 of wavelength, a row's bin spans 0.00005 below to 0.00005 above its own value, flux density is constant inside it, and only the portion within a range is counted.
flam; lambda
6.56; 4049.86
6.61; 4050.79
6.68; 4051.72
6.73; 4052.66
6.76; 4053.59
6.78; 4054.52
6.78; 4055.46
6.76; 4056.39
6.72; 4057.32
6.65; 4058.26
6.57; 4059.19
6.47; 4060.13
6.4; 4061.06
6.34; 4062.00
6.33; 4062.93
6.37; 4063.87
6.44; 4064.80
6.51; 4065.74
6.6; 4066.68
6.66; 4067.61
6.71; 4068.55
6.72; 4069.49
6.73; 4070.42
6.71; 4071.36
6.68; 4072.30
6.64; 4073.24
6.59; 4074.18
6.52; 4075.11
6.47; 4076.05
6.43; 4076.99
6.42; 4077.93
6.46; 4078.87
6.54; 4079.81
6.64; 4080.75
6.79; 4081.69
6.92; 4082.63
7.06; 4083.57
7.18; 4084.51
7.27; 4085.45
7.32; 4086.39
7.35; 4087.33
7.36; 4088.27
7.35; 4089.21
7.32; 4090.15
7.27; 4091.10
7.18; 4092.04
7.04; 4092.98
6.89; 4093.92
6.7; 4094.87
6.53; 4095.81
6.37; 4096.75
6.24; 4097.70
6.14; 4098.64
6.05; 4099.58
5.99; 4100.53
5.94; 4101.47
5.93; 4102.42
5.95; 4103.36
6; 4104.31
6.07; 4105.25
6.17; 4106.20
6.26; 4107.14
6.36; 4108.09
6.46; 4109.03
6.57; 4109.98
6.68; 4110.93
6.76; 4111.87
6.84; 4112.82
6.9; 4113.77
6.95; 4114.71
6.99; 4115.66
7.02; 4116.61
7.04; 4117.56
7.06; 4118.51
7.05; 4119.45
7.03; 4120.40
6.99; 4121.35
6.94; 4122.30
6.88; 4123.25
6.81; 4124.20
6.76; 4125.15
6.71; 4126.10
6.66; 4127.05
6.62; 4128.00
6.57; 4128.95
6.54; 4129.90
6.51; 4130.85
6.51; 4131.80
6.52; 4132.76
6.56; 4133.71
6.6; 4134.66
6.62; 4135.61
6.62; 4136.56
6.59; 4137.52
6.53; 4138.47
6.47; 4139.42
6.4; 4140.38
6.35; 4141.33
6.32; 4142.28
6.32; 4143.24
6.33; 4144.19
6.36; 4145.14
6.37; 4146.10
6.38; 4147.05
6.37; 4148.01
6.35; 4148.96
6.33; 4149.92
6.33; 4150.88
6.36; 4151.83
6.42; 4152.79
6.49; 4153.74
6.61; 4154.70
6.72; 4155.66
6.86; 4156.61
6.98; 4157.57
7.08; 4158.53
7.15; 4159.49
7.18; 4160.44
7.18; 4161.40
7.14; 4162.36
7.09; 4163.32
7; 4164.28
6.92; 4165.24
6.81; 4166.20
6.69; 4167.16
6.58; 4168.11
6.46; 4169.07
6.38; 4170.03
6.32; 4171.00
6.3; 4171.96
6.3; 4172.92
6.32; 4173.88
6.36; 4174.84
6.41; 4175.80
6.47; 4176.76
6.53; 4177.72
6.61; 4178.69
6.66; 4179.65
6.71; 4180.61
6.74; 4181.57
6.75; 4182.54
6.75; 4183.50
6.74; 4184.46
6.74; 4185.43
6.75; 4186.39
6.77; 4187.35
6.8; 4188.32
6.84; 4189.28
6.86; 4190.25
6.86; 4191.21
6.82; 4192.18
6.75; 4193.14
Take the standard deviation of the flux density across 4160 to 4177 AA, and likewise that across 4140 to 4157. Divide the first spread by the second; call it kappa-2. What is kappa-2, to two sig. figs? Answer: 2.2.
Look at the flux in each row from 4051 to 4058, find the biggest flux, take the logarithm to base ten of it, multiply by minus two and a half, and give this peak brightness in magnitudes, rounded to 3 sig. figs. -2.08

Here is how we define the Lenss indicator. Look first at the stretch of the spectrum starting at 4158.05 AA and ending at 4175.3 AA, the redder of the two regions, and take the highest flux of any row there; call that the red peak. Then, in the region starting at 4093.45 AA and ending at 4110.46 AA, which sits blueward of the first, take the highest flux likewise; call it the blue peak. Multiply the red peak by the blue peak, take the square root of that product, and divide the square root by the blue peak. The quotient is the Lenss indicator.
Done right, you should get 1.02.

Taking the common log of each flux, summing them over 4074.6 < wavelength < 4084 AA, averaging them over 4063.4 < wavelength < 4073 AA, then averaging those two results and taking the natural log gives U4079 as 1.51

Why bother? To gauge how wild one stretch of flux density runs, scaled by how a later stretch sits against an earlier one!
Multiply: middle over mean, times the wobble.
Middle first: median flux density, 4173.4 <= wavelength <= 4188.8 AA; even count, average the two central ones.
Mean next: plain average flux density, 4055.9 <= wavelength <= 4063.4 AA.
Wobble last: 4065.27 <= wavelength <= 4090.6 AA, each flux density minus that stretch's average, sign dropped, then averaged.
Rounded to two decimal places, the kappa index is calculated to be 0.29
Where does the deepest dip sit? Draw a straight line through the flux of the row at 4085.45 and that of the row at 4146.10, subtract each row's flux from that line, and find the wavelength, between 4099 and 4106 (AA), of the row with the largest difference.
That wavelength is 4101.47 AA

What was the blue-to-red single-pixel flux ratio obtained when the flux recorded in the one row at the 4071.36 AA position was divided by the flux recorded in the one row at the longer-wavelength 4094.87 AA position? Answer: 1.00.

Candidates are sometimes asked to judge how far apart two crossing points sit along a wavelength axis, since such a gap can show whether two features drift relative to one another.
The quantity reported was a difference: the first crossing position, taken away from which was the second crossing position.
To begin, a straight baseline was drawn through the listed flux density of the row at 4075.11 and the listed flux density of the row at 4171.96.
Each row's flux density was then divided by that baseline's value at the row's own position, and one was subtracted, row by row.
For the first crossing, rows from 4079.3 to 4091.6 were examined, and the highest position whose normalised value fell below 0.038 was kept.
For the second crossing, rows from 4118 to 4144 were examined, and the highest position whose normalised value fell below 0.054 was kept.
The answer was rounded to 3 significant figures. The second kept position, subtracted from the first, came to -62.5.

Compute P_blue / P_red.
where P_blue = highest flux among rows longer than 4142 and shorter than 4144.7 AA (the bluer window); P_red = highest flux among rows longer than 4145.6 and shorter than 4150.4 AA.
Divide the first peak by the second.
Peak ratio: 0.99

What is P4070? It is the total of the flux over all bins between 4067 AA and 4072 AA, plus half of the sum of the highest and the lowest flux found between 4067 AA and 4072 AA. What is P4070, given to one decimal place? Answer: 40.2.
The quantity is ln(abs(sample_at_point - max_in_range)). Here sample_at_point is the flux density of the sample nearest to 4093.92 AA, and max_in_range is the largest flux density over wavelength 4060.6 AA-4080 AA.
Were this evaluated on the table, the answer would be -1.8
